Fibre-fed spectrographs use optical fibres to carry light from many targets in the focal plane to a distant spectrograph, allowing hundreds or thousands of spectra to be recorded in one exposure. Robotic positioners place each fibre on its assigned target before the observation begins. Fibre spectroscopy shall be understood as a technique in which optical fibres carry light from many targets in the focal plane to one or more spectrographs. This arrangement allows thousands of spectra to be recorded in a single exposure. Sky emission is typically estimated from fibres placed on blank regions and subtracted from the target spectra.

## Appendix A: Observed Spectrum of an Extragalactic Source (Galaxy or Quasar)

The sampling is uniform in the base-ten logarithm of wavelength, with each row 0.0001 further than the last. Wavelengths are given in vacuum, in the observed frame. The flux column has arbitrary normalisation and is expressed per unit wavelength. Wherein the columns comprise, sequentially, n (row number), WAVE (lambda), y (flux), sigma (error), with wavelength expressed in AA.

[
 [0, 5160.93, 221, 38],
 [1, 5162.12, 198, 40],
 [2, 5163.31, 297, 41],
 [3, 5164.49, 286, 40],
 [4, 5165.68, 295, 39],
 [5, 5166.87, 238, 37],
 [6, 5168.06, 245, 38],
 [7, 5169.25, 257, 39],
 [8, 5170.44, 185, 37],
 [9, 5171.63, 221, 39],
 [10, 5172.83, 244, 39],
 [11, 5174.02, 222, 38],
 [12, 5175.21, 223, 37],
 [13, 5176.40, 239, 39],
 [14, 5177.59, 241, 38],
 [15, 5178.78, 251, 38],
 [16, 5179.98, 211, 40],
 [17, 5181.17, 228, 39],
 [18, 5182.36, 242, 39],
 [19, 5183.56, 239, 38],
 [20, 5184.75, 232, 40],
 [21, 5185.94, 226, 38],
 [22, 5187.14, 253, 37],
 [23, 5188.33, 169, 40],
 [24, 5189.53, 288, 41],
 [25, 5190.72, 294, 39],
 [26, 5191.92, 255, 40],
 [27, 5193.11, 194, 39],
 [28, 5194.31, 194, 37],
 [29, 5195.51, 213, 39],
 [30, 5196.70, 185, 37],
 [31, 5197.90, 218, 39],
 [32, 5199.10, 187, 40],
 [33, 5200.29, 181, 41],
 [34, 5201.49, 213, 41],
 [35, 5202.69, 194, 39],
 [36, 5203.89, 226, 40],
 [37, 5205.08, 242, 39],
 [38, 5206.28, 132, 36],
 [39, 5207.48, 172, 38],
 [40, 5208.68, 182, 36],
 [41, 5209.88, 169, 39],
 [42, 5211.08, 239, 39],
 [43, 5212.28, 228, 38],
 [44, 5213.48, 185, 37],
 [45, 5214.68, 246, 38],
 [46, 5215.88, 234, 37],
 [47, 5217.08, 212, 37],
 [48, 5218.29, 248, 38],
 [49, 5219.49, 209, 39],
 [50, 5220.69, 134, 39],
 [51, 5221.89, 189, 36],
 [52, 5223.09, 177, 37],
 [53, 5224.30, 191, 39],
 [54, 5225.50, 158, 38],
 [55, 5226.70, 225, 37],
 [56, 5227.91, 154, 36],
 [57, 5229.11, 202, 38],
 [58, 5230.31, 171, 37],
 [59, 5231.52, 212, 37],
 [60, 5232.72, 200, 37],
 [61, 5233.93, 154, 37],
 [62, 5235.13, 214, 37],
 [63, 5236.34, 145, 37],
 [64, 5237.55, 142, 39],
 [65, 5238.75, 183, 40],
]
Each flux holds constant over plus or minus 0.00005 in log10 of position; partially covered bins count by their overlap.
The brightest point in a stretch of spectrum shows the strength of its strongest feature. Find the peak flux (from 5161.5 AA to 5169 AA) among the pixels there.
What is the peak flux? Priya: 297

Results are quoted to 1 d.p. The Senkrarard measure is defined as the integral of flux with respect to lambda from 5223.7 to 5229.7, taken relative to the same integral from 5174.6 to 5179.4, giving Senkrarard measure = 1.0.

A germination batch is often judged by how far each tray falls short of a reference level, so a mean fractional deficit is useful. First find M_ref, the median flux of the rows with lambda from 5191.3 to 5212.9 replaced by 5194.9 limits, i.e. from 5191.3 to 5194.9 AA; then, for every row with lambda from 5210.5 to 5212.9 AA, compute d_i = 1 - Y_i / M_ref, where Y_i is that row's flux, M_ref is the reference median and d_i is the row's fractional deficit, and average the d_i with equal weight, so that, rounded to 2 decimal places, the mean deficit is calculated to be -0.20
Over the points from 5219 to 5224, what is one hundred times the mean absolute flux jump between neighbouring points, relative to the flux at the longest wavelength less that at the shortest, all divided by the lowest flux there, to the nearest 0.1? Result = -1.1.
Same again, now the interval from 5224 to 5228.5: -1.0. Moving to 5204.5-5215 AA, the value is 8.5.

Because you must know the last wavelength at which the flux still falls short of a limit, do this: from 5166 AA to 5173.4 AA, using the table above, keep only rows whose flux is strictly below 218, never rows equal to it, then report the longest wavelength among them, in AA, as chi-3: 5170.44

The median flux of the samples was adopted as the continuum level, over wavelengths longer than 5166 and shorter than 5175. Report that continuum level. 238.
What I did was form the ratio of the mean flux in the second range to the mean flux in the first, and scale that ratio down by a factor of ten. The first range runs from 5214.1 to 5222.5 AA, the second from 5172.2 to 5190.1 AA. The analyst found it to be 0.111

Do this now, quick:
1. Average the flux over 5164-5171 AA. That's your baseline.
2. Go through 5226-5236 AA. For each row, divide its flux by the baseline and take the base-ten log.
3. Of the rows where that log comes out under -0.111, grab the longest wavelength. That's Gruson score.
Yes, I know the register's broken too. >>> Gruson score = 5233.93 AA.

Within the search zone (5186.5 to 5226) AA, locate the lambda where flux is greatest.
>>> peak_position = 5190.72 AA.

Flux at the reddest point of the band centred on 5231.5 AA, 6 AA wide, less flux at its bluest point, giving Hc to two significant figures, -48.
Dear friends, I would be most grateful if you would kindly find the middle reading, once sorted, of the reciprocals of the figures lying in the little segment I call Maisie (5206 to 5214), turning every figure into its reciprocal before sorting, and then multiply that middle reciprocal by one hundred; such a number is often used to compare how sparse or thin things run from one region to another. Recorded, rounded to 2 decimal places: 0.55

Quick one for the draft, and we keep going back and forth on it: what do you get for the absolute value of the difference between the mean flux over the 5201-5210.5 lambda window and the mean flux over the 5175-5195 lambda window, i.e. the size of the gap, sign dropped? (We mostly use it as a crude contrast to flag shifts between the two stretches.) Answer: 43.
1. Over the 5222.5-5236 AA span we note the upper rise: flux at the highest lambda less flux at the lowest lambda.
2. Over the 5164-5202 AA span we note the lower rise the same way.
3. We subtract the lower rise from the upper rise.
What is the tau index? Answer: 110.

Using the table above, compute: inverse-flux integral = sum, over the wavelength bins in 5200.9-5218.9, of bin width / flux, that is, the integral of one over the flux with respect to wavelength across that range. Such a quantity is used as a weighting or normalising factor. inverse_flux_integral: 0.089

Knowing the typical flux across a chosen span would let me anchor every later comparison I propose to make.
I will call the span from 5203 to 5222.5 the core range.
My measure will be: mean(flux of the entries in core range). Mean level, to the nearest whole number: 203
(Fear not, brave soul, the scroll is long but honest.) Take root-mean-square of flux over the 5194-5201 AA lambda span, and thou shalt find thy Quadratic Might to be 197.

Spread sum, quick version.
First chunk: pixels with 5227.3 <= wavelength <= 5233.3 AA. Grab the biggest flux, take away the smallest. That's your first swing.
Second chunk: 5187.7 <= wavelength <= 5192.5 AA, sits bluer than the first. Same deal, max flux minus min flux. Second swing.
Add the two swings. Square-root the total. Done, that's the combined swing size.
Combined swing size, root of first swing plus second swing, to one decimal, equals 13.5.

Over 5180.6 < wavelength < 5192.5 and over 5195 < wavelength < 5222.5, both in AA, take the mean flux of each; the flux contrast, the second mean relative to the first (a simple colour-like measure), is 0.83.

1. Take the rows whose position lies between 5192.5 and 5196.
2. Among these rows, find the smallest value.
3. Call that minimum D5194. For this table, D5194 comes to 194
